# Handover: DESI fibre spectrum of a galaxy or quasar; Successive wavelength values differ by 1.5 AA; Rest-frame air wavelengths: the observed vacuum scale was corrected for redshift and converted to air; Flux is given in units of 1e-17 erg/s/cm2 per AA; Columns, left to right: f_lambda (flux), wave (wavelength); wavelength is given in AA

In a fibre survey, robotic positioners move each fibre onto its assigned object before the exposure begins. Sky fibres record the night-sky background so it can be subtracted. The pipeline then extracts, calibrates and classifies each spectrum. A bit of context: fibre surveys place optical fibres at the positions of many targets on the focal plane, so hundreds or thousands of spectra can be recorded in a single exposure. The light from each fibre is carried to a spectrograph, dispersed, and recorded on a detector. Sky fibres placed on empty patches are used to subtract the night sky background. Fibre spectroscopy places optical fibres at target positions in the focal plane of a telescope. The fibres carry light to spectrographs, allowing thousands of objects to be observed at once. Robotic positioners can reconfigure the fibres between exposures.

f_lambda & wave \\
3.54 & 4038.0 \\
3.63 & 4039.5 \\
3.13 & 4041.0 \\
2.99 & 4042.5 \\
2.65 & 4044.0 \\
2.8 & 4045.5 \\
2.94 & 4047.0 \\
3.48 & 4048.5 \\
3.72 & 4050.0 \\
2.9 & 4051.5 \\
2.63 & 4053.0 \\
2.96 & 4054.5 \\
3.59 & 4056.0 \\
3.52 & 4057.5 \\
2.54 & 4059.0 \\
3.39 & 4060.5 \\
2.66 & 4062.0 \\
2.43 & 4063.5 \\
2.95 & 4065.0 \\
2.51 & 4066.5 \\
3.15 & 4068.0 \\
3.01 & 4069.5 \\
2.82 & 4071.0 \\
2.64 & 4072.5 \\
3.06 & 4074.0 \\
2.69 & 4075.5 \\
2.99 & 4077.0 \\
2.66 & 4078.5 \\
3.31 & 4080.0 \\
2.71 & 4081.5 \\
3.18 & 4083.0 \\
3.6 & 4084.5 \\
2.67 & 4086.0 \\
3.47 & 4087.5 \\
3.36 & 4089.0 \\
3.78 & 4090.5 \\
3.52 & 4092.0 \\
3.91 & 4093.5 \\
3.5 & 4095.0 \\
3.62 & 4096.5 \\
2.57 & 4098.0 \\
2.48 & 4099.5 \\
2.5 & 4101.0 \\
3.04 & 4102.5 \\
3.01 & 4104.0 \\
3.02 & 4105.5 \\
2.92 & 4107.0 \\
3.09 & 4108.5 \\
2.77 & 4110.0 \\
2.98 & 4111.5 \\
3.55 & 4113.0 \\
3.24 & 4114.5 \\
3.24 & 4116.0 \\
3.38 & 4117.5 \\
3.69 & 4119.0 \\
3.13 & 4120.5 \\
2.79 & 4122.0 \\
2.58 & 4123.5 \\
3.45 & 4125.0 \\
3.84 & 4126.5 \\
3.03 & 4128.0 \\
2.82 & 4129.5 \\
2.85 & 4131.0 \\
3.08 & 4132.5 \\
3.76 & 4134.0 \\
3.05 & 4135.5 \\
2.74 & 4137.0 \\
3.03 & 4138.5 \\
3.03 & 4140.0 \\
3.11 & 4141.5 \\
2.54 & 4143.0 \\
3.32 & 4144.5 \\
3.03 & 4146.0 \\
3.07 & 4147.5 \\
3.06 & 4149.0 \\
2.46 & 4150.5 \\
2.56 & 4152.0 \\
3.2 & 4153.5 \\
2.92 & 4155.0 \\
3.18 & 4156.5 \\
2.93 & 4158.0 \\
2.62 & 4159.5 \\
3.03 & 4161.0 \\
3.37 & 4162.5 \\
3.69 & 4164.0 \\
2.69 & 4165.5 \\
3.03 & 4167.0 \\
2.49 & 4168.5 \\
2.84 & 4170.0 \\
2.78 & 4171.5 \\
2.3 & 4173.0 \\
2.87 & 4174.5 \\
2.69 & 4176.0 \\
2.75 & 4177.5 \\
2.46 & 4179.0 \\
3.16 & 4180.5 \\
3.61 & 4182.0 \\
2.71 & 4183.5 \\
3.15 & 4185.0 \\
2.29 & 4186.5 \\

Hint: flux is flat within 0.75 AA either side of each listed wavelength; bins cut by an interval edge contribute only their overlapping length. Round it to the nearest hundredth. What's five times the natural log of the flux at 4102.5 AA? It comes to 5.56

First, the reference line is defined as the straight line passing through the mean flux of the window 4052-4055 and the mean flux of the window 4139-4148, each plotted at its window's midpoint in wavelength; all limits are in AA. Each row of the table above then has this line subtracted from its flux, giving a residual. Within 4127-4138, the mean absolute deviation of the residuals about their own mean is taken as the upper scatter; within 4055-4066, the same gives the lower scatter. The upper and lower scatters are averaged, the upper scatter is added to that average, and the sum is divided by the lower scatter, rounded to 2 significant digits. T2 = 1.2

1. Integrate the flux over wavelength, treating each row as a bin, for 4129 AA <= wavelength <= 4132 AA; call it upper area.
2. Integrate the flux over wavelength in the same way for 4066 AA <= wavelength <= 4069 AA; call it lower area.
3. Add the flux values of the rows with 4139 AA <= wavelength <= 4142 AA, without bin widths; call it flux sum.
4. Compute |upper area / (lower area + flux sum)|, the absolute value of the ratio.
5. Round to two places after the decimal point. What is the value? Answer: 0.58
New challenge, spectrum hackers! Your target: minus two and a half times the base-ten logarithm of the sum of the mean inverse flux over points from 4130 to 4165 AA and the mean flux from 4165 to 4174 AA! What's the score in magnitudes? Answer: -1.20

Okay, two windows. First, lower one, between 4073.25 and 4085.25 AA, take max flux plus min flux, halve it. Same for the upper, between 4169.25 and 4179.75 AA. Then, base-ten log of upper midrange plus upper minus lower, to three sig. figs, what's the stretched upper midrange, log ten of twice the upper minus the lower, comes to 0.310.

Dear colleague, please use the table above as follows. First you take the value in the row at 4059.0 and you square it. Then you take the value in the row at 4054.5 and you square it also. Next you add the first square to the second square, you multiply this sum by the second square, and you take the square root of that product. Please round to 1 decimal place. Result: 11.5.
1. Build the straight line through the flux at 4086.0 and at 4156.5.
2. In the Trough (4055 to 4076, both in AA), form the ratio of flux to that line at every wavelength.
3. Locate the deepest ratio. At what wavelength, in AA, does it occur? 4063.5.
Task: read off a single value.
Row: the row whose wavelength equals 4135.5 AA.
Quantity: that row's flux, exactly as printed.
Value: 3.05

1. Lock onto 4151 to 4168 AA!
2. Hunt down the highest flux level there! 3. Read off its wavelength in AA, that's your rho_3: 4164.0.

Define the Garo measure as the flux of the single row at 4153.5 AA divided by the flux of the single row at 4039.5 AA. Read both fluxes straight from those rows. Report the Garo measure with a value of 0.88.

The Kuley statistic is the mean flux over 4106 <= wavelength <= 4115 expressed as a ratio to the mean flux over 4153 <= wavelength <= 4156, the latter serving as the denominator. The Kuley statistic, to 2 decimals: 1.01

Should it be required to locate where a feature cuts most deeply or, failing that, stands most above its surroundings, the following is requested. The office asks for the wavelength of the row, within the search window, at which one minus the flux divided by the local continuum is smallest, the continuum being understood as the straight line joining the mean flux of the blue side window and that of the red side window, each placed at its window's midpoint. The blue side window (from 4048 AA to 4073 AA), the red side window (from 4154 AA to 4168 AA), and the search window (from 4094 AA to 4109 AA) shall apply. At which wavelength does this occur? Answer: 4096.5 AA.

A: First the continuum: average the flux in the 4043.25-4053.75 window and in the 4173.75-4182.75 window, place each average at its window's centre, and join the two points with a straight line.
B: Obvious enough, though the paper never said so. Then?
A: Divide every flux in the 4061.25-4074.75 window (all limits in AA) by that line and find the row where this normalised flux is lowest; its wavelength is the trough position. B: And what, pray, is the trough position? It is 4063.5 AA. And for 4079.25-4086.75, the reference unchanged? 4086.0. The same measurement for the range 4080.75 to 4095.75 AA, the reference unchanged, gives 4086.0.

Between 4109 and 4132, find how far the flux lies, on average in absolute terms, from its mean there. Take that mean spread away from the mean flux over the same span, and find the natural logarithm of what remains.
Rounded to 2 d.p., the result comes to 1.05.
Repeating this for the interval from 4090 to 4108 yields 1.00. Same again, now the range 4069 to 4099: 1.02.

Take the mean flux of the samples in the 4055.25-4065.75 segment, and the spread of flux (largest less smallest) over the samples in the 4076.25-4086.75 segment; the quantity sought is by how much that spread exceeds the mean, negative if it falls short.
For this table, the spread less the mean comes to -2.07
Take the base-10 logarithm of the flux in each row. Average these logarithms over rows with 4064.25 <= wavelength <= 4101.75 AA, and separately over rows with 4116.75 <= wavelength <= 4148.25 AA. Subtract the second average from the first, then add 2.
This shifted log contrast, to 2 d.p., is 1.99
